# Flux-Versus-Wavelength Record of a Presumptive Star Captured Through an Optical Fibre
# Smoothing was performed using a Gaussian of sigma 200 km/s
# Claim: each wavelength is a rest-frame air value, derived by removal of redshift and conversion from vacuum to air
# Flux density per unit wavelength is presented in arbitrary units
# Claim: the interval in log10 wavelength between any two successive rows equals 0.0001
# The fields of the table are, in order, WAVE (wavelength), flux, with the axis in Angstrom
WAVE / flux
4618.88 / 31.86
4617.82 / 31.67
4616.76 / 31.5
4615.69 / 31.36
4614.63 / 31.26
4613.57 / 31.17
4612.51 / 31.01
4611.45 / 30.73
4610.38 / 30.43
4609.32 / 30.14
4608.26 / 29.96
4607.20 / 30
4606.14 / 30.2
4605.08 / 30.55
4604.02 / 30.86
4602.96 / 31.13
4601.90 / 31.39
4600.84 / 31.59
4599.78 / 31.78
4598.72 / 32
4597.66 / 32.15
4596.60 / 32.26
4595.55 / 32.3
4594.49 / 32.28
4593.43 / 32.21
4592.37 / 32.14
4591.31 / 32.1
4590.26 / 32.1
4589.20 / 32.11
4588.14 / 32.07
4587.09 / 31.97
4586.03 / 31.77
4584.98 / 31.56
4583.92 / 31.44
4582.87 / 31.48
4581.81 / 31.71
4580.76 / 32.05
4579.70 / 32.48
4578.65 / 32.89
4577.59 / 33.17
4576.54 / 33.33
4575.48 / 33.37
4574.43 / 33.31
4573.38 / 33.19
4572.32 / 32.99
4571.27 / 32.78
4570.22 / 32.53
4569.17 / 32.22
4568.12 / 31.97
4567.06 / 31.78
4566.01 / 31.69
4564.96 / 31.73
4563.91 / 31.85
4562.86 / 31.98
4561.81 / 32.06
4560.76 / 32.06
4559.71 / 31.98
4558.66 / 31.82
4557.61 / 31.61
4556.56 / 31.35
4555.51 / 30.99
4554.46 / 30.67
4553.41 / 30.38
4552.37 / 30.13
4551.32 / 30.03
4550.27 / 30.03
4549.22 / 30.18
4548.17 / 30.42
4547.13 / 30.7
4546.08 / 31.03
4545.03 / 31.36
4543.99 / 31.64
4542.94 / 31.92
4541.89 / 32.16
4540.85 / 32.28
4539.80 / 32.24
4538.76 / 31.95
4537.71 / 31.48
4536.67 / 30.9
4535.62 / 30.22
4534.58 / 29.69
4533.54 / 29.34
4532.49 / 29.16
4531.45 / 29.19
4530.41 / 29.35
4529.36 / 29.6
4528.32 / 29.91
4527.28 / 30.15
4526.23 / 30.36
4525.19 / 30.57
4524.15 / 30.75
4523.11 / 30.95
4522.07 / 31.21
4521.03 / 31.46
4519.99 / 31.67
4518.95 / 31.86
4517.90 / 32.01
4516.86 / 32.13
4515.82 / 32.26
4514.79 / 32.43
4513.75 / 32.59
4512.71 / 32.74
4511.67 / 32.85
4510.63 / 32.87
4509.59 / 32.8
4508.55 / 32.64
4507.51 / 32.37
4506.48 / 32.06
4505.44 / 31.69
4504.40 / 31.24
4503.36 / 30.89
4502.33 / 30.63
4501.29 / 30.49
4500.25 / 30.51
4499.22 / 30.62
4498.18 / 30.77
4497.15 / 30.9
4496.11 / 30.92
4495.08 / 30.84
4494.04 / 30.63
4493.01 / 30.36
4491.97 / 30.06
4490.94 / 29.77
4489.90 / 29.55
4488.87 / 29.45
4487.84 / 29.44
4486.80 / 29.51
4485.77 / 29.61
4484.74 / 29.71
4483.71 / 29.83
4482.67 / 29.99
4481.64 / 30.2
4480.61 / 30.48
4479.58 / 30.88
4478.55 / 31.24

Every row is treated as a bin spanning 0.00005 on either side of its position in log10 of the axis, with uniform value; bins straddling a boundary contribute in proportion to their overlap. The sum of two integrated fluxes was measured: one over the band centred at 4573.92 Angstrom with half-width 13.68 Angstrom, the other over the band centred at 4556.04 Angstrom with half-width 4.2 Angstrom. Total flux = 1145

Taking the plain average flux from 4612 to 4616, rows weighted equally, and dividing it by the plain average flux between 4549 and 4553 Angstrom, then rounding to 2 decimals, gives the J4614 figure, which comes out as 1.04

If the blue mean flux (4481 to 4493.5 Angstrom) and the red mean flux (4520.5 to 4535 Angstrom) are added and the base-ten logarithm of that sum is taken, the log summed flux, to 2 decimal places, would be 1.78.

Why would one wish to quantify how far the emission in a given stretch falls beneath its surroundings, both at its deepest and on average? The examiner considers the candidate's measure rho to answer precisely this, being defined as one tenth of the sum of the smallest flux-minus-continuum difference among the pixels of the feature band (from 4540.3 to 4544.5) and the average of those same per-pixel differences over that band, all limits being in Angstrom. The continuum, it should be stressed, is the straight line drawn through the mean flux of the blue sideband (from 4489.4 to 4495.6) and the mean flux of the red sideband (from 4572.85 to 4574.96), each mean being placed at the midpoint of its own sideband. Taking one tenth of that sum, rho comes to -0.06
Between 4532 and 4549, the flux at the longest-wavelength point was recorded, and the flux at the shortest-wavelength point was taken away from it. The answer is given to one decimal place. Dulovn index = 1.3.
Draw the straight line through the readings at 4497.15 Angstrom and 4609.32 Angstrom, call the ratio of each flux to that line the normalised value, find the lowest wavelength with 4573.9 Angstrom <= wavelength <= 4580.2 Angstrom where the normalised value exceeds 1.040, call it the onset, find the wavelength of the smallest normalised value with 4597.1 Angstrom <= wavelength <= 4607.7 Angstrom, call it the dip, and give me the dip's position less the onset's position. 32.8 Angstrom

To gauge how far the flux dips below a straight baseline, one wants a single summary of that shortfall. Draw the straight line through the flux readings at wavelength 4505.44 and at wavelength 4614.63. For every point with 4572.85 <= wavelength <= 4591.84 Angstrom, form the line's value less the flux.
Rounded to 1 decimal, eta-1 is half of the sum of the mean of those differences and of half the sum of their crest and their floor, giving -1.0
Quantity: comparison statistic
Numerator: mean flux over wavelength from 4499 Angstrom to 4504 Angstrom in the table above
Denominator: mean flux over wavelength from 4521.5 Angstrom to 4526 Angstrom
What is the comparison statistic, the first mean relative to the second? 0.99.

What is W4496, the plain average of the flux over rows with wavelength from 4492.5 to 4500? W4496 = 30.7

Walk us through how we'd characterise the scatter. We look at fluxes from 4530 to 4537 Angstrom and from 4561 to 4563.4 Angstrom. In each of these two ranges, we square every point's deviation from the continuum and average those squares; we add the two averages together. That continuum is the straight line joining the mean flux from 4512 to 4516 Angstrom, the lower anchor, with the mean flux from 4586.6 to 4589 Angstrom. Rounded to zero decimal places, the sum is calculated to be 8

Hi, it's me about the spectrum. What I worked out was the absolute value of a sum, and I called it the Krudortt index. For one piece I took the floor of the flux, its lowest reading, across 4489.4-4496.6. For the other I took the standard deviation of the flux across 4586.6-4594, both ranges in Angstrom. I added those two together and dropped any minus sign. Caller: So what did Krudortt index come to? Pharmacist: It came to 29.62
